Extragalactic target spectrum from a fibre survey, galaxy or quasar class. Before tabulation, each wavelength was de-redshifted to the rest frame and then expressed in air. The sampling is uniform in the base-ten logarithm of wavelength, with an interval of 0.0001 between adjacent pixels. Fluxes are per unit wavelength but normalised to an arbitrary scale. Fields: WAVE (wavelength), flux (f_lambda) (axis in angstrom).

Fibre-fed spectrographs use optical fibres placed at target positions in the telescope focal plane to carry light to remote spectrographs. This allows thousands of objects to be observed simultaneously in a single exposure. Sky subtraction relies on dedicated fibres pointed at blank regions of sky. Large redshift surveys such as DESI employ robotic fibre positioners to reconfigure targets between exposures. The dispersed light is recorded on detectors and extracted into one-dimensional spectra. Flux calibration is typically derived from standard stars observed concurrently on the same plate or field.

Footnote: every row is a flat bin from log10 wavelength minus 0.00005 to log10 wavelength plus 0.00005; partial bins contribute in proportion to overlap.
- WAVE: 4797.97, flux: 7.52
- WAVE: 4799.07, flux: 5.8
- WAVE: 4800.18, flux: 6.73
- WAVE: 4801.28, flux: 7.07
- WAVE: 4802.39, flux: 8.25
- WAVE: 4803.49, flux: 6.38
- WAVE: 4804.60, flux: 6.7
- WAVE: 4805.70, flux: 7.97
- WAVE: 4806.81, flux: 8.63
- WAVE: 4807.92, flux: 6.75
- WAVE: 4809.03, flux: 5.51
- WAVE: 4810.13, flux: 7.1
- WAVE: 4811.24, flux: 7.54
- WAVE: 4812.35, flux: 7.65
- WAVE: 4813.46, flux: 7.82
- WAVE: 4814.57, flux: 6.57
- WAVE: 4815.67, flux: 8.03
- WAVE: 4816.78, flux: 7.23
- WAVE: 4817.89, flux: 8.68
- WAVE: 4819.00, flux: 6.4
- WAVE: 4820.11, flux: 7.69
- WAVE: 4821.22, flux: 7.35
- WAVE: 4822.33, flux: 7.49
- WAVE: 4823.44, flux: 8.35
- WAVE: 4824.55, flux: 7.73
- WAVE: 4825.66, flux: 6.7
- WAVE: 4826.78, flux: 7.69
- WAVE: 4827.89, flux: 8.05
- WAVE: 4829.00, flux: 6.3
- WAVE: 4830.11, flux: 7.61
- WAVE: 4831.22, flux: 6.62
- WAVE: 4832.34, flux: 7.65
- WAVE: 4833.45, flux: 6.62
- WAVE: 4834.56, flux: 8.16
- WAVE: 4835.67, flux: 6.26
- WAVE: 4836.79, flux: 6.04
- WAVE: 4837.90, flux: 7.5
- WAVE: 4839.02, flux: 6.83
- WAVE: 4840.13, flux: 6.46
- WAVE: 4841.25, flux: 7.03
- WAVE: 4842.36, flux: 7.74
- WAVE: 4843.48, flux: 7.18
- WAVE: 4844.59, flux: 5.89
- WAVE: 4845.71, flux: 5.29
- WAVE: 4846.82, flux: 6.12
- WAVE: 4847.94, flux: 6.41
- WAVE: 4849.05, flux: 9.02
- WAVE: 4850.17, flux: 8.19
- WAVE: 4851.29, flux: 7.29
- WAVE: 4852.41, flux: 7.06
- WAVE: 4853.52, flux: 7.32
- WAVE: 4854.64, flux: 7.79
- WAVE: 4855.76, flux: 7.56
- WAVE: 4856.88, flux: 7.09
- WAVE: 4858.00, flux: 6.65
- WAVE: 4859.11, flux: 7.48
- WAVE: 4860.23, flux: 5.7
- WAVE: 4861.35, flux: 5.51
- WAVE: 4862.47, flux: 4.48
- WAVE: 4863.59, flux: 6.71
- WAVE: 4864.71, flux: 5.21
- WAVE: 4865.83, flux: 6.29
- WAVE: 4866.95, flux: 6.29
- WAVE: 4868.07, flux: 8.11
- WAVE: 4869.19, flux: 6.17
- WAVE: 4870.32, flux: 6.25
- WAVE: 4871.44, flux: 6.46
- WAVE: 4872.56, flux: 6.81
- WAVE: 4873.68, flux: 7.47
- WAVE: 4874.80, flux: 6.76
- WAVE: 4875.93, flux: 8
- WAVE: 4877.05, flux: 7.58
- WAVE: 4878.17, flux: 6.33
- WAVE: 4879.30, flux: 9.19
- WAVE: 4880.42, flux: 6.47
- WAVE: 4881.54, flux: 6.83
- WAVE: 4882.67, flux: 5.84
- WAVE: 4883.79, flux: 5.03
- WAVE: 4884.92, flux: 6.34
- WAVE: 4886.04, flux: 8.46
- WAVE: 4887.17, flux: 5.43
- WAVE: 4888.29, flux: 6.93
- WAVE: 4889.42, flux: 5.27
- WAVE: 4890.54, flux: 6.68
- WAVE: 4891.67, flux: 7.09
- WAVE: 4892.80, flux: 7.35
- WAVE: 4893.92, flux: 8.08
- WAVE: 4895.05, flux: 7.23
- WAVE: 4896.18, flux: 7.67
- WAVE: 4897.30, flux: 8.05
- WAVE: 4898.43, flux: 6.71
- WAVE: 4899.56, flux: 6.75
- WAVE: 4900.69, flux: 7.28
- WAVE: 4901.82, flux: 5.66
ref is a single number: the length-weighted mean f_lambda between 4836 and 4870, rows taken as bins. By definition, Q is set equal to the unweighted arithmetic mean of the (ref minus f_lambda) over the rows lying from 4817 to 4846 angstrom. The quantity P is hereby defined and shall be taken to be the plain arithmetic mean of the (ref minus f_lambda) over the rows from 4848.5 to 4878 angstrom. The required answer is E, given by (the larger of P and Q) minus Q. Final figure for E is 0.2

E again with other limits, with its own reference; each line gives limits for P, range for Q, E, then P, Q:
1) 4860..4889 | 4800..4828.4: 0.8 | 0.2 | -0.65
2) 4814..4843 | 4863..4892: 0.0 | -0.5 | 0.05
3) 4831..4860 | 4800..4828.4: 0.3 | -0.3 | -0.65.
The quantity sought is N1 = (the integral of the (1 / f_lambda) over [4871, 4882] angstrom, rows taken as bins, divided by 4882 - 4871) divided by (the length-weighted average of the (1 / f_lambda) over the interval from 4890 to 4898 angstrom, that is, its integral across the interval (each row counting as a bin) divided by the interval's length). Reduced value 1.04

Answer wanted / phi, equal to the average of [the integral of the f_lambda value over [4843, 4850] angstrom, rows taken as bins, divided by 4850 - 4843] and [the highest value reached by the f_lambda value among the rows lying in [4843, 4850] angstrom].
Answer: 7.9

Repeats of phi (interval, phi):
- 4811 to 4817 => 7.8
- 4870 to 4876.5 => 7.5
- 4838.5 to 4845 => 7.3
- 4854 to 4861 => 7.4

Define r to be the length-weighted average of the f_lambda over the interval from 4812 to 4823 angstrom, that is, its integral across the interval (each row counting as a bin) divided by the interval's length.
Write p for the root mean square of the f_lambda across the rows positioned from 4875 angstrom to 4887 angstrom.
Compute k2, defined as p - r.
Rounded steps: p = 7.11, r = 7.50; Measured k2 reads -0.4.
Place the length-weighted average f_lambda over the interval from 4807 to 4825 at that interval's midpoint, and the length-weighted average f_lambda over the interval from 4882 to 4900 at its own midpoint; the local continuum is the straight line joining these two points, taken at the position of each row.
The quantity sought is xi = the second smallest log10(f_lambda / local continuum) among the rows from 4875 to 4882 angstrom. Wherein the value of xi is -0.027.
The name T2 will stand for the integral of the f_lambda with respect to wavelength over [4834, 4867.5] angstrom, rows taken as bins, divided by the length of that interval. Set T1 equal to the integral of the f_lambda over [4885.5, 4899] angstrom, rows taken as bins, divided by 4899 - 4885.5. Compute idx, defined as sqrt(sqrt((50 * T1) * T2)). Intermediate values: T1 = 7.1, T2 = 6.8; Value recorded 6.99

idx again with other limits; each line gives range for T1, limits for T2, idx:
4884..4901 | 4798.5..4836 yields 7.10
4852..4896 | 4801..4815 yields 7.03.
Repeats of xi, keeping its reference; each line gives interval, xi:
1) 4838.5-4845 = -0.047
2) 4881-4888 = -0.100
